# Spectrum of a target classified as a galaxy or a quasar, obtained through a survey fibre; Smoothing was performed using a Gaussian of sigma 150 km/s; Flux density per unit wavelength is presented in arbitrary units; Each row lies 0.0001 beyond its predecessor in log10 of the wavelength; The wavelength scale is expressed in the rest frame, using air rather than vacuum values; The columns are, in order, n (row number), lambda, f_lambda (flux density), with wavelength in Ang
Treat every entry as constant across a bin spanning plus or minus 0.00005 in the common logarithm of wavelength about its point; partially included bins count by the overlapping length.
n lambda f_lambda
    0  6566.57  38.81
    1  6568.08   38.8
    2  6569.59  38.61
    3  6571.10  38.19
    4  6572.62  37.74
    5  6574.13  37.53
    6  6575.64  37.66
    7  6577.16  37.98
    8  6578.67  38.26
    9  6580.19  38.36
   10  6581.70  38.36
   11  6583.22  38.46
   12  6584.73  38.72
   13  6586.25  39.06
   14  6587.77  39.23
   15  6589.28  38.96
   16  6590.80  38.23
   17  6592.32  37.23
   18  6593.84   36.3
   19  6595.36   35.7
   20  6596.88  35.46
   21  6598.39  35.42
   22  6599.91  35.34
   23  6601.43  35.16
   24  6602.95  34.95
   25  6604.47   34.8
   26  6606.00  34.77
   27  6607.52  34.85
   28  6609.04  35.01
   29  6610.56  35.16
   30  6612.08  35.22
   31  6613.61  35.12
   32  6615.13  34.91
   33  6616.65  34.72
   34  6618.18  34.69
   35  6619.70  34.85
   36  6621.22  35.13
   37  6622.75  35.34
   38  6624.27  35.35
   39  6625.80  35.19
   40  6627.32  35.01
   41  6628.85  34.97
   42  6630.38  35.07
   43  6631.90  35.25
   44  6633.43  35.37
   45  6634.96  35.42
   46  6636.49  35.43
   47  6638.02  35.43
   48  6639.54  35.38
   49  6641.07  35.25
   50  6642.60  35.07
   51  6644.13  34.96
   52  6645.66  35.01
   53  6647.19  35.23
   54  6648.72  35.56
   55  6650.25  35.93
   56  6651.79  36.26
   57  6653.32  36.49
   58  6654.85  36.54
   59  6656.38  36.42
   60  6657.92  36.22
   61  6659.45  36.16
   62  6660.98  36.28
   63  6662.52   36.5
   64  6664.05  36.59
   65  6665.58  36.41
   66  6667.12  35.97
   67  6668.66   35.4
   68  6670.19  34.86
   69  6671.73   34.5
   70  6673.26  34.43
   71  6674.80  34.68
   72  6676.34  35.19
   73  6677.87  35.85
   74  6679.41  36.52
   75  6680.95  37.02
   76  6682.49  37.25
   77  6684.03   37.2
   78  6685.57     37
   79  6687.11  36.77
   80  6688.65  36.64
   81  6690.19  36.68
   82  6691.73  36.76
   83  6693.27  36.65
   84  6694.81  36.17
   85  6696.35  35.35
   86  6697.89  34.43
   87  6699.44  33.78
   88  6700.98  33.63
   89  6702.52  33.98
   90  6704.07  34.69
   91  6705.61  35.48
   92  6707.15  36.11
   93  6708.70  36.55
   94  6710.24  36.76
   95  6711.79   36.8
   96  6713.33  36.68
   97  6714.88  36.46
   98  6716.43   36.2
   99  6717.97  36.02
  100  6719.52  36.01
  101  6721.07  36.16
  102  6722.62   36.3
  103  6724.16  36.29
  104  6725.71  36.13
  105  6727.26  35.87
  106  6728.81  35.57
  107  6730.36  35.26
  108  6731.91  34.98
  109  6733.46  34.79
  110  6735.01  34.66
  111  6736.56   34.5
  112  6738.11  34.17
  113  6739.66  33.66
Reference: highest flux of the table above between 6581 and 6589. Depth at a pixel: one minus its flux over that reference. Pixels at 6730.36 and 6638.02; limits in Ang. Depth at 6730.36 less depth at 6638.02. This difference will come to 0.00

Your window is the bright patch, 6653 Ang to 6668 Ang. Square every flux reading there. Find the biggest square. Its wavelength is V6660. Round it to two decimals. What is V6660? 6664.05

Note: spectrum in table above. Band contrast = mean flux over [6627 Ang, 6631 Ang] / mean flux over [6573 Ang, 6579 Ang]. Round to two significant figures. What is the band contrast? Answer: 0.92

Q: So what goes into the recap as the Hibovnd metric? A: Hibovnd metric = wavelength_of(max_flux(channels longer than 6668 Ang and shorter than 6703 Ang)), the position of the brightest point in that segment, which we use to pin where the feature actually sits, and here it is 6682.49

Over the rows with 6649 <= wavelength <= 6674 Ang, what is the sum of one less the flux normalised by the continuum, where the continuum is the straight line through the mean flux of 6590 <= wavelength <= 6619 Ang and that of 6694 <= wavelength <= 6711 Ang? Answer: -0.30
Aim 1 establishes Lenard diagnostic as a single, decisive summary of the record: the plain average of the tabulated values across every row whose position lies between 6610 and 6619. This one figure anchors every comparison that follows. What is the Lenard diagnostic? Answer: 35.0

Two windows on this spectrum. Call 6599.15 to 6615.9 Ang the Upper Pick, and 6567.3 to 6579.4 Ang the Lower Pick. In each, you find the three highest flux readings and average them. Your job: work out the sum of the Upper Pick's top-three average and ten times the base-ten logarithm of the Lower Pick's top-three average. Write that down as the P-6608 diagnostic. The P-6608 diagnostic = 51.1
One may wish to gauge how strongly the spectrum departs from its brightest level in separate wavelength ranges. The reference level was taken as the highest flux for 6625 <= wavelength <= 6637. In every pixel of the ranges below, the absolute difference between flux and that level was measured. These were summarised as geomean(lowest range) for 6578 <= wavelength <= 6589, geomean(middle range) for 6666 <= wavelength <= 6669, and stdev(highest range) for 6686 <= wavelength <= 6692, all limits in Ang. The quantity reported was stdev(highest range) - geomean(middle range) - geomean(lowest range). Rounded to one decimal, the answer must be -3.3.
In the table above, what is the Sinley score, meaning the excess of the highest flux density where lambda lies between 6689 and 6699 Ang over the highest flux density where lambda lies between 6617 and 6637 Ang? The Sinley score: 1.3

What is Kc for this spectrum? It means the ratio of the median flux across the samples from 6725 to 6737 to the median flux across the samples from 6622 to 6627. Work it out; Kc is 0.99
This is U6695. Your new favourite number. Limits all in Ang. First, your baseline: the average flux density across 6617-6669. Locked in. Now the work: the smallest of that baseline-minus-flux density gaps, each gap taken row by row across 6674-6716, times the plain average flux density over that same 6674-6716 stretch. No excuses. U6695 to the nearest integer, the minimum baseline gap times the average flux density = -60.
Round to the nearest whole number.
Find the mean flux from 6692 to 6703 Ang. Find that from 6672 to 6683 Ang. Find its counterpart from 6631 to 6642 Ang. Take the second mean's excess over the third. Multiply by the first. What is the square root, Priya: 4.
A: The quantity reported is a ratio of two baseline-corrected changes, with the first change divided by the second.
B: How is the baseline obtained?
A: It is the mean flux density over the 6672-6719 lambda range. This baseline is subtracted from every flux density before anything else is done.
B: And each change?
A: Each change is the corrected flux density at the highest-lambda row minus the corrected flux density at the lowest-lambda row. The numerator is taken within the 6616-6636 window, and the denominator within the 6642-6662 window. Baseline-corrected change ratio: 0.6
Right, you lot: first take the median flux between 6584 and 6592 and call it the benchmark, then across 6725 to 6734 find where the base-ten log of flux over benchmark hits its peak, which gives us 6725.71 Ang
